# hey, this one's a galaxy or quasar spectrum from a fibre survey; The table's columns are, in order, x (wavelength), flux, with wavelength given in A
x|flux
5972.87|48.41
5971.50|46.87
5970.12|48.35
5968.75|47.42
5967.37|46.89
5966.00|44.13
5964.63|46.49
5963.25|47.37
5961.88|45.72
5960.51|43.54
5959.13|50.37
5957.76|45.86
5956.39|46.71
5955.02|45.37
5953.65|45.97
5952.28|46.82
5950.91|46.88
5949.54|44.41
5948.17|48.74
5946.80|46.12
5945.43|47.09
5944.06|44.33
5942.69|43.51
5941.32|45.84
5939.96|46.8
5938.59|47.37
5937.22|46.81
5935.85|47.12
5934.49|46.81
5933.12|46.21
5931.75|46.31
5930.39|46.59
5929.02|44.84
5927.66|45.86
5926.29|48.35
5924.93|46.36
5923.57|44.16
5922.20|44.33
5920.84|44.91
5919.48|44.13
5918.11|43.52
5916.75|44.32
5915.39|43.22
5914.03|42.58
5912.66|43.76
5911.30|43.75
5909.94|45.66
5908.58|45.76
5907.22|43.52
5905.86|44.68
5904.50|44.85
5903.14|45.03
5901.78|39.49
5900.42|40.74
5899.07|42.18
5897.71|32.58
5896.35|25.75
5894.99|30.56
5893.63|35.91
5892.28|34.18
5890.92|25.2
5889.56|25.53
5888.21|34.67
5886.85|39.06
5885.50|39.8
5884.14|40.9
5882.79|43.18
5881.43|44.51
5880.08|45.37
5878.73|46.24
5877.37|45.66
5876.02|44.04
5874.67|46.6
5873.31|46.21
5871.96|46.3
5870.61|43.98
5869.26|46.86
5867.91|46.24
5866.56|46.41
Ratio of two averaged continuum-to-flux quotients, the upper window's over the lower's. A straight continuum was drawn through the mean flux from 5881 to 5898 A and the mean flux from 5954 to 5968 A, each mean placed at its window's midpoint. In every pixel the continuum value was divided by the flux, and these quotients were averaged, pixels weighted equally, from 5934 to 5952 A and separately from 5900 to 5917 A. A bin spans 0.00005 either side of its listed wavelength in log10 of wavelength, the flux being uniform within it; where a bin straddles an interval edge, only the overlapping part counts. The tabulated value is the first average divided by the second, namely 1.08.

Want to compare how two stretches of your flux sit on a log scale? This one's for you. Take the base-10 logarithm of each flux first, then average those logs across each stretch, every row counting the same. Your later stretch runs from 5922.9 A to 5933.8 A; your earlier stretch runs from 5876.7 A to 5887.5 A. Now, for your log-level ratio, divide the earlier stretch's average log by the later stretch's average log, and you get 0.98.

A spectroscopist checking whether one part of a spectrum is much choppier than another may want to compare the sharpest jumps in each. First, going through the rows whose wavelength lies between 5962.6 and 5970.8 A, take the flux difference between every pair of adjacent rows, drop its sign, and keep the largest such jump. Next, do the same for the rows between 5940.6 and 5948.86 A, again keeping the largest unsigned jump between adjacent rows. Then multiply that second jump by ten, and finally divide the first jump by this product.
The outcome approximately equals 0.10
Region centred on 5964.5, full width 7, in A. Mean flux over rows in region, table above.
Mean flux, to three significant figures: 46.1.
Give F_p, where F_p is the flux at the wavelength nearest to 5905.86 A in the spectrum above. 44.68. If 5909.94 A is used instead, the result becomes 45.66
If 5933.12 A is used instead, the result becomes 46.21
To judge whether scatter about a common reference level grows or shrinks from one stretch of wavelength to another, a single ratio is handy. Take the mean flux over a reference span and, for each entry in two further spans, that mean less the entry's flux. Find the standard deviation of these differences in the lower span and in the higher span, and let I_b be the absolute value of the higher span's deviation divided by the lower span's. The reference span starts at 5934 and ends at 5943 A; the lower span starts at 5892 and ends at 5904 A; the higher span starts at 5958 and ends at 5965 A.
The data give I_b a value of 0.4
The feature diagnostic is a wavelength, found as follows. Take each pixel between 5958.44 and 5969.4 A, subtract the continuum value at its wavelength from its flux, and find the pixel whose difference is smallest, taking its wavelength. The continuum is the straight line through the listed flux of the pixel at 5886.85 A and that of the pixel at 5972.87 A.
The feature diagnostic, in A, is 5966.00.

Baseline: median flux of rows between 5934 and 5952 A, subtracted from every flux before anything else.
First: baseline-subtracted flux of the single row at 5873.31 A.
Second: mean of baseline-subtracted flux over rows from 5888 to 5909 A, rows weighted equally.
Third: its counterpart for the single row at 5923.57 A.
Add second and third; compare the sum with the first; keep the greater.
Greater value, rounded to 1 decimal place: -0.6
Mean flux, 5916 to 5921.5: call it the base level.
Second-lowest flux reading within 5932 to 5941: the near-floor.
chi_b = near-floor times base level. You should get 2069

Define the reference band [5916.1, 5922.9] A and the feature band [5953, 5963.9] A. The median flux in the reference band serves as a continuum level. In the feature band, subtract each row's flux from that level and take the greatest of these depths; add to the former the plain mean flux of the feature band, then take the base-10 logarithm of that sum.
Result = 1.67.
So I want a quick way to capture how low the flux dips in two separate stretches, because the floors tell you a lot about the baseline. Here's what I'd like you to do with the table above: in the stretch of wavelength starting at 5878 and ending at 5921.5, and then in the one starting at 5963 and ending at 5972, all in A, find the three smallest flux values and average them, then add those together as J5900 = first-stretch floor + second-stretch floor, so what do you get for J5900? 71.3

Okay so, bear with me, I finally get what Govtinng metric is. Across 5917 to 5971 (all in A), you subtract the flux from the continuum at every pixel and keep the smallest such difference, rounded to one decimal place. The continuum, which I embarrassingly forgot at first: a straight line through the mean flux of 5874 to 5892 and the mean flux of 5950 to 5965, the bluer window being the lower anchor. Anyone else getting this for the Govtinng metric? -4.6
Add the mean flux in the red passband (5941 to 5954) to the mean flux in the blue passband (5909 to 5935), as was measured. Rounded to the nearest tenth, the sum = 91.0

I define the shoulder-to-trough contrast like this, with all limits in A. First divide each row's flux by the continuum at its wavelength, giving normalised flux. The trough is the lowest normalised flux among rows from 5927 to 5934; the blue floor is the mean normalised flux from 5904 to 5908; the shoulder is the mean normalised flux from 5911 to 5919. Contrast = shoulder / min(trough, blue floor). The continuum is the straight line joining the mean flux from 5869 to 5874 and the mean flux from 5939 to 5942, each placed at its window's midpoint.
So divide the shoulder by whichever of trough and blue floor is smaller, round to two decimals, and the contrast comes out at 0.98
